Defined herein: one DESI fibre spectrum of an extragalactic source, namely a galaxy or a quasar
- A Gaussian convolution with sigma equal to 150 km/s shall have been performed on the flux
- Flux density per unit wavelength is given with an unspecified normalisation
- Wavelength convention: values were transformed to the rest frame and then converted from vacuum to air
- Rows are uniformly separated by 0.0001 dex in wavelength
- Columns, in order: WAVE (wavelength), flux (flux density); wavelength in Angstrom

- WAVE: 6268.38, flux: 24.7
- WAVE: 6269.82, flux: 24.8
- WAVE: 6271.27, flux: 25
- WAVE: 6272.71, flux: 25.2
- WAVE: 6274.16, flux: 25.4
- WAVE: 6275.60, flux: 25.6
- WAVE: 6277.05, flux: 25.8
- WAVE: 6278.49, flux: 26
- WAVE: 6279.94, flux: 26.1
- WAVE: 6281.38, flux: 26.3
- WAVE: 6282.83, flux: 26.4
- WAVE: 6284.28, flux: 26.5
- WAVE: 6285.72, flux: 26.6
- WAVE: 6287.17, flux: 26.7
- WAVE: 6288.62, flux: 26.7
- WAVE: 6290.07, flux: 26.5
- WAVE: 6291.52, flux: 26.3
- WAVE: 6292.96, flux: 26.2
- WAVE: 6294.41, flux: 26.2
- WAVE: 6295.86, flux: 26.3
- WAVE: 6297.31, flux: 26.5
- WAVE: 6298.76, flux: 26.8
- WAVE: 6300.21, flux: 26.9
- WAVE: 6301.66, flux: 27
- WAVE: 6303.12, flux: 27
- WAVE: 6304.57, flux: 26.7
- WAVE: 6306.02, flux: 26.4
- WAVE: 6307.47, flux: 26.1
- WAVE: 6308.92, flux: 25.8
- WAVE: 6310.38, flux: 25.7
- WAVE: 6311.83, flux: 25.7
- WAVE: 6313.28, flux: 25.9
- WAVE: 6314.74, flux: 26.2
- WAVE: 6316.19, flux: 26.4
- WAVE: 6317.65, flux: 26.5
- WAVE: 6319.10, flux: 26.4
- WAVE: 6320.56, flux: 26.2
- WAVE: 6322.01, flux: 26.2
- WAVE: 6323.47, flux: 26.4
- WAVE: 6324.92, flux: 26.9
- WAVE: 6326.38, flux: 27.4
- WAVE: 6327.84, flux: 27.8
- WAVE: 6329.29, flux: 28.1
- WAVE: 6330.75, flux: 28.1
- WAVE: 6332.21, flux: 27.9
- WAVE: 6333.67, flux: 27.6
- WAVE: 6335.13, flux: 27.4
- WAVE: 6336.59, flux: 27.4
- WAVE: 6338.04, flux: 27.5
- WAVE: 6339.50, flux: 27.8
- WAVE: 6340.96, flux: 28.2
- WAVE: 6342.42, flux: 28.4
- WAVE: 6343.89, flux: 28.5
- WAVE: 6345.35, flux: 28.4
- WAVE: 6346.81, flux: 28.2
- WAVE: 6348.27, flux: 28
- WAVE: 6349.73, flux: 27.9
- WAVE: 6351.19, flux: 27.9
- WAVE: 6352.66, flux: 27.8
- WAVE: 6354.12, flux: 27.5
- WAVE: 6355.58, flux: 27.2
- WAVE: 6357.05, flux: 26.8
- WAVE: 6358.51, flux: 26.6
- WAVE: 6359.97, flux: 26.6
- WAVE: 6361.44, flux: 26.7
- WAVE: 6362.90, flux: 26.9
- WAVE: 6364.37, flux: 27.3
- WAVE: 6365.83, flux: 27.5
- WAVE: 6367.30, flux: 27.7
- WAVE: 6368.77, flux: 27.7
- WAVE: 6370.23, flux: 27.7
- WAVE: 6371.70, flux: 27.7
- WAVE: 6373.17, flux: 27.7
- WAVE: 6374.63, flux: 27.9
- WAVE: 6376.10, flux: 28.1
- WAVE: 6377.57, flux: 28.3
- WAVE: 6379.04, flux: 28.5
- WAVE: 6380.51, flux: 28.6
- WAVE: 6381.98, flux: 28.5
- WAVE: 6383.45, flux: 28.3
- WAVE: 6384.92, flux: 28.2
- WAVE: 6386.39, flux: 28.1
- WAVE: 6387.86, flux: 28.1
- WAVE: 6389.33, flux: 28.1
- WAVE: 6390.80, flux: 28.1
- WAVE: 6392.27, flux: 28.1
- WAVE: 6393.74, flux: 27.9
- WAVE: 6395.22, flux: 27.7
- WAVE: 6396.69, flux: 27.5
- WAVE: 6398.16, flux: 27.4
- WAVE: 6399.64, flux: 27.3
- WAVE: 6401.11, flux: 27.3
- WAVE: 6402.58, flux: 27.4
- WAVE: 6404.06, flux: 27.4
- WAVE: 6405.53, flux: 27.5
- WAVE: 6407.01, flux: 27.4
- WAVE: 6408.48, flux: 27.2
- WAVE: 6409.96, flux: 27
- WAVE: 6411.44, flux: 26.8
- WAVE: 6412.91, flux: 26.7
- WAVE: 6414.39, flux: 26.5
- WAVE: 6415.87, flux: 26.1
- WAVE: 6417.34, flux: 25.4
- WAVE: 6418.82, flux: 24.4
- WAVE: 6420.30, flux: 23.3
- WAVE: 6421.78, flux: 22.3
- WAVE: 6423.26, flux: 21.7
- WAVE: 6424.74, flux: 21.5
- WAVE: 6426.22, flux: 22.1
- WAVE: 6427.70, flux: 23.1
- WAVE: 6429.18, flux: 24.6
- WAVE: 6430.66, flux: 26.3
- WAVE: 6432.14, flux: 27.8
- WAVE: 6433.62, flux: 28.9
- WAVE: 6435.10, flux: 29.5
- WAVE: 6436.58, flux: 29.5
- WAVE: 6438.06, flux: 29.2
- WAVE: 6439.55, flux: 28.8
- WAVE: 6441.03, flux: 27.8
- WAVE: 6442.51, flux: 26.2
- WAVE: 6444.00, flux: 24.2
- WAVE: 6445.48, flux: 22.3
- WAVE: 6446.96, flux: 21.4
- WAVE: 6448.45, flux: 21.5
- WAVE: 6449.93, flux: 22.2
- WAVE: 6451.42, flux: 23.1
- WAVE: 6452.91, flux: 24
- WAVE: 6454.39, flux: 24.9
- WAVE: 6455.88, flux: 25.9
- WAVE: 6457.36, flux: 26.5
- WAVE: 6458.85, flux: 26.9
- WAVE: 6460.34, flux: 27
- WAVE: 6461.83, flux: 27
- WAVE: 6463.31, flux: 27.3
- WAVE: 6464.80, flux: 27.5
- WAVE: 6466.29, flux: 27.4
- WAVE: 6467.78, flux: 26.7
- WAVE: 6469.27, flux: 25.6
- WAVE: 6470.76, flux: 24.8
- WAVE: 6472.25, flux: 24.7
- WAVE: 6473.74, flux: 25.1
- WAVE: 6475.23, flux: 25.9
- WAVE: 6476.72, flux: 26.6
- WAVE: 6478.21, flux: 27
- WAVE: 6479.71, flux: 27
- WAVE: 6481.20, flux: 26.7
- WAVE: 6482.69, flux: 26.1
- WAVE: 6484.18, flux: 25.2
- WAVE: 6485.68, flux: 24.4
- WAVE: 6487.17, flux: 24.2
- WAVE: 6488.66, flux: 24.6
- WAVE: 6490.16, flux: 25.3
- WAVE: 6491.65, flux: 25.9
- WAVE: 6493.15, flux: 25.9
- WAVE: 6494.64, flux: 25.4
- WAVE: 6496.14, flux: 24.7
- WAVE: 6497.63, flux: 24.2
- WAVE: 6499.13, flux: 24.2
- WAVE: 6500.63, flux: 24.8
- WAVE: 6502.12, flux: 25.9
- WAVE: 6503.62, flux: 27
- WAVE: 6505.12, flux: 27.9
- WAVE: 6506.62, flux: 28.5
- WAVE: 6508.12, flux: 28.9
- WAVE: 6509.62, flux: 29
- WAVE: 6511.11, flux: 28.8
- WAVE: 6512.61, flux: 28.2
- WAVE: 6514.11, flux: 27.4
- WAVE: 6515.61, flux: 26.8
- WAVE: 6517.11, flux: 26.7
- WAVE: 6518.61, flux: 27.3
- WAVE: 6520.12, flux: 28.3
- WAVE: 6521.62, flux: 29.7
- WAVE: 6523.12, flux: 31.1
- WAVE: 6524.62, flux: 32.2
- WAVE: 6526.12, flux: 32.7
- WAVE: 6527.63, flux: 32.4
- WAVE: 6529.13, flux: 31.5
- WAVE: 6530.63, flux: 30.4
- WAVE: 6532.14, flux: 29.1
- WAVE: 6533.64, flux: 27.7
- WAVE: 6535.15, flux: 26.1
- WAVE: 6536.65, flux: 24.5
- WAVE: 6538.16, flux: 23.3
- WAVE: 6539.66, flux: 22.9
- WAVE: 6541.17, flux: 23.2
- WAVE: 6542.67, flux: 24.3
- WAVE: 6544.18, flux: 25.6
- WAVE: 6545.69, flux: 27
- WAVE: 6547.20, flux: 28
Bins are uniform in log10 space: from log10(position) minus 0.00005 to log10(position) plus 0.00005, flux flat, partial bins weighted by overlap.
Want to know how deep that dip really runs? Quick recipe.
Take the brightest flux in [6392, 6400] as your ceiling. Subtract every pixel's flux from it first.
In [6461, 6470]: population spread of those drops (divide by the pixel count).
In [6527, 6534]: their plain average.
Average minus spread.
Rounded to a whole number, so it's -3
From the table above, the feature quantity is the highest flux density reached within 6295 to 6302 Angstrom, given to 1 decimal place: 27.0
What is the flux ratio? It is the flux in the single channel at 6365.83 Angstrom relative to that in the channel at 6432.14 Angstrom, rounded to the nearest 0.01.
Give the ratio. 0.99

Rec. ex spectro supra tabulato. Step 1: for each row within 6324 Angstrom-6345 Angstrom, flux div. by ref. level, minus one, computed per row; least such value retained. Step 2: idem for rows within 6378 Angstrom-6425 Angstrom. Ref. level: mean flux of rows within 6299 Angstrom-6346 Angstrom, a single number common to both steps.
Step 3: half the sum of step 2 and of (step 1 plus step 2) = -0.207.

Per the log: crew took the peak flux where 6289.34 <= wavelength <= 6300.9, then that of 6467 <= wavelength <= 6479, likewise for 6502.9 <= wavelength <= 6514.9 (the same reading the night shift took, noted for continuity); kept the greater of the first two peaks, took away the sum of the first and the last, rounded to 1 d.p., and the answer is -28.9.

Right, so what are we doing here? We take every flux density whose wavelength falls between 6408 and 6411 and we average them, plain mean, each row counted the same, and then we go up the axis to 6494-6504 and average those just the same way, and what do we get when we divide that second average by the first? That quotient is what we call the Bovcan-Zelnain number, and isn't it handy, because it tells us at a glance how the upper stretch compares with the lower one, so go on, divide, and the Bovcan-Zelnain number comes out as 0.93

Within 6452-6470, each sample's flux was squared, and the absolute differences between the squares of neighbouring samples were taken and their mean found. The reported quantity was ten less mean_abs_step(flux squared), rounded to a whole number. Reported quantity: -16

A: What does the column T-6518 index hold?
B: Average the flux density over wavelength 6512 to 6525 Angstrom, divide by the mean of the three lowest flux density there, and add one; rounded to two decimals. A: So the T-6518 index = 2.06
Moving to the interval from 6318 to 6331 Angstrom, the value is 2.03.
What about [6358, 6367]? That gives 2.01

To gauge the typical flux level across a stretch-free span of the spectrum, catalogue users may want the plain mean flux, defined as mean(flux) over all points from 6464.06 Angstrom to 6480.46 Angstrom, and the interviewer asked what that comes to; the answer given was 26.2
